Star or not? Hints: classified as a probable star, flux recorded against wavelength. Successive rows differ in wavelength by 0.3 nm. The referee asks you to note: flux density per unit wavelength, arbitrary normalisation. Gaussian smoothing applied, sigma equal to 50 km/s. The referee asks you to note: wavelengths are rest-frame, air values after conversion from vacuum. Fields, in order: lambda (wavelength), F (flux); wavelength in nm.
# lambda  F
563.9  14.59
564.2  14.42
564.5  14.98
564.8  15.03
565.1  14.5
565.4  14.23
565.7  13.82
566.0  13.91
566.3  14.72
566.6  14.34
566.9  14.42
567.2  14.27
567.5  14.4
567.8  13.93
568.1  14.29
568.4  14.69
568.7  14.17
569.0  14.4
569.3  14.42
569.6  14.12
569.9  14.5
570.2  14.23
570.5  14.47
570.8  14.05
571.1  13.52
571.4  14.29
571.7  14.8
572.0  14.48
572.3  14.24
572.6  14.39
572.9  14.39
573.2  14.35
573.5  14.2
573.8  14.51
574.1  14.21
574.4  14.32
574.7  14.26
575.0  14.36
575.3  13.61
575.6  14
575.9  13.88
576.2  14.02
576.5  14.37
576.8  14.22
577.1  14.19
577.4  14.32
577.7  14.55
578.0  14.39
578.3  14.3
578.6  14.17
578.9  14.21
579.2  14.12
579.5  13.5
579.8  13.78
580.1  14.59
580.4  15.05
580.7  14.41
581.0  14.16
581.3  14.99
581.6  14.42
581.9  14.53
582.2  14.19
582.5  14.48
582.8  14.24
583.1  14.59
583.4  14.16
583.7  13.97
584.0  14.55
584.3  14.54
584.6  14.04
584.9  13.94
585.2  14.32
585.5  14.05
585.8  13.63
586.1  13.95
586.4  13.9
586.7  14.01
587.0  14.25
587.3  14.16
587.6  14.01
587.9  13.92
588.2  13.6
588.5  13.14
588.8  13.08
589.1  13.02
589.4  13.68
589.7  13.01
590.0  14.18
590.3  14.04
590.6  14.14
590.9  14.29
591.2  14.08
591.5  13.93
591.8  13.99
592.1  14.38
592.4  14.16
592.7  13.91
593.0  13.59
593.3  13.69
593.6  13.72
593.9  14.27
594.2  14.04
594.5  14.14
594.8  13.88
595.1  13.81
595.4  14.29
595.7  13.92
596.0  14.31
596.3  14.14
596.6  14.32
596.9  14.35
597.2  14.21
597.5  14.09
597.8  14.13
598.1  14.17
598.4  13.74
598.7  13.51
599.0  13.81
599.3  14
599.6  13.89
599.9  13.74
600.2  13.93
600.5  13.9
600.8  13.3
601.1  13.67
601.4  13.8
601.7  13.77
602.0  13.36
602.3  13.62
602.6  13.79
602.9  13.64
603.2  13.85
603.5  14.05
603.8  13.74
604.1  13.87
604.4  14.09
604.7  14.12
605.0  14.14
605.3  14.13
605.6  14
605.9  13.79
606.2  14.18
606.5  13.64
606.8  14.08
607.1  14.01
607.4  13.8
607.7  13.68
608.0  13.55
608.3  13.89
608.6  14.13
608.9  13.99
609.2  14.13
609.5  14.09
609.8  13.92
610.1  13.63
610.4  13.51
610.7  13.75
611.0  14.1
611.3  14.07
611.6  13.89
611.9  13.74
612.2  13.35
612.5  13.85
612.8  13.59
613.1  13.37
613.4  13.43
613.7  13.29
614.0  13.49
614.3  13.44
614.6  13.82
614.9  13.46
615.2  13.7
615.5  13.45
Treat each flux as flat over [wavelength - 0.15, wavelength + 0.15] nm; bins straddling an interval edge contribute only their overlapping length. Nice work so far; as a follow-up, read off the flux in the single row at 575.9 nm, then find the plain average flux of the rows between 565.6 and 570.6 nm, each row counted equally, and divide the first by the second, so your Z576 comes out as 0.97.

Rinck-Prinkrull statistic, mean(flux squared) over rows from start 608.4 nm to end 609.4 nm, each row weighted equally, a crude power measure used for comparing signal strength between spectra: 198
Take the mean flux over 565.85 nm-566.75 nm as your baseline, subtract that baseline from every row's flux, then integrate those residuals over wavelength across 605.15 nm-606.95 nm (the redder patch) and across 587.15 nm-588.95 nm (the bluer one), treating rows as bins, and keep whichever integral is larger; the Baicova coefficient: -0.6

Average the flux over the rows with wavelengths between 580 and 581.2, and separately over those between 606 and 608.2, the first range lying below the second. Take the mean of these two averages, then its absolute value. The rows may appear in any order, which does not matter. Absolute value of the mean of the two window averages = 14.2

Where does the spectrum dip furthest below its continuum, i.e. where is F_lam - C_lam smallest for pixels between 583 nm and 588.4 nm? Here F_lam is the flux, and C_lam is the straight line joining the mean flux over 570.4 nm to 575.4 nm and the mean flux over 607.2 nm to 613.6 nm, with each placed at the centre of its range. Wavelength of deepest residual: 585.8 nm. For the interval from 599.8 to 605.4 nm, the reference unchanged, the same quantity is 600.8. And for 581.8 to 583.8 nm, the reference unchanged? 583.7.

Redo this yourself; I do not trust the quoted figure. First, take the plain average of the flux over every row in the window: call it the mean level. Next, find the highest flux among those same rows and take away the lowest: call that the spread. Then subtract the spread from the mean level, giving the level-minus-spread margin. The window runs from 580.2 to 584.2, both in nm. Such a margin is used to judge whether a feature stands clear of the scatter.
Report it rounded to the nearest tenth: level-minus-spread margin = 13.4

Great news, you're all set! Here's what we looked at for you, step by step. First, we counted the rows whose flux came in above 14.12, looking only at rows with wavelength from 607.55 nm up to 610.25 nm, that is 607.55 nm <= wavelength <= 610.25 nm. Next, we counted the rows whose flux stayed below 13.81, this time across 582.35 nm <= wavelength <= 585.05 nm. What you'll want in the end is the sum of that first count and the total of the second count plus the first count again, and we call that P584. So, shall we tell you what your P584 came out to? 4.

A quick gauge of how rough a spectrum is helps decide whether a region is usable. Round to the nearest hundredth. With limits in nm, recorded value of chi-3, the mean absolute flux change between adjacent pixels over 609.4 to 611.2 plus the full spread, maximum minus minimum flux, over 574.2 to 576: 0.98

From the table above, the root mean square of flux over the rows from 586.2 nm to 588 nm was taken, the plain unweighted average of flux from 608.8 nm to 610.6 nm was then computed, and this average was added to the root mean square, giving 27.9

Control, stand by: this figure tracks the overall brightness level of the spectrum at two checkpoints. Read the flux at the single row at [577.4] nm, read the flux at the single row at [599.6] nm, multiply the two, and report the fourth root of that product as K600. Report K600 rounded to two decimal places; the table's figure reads 3.76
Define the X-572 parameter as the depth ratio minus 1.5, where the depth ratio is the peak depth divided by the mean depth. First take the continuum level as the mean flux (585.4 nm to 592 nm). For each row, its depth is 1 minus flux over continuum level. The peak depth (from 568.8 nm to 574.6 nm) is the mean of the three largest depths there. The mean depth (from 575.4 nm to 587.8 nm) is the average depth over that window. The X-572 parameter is -1.3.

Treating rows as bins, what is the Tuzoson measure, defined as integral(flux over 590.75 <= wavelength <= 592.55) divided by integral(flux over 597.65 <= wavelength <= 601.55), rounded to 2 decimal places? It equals 0.47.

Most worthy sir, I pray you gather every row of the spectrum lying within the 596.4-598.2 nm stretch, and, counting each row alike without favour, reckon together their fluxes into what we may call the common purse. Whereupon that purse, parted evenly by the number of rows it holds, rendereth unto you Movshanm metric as 14.2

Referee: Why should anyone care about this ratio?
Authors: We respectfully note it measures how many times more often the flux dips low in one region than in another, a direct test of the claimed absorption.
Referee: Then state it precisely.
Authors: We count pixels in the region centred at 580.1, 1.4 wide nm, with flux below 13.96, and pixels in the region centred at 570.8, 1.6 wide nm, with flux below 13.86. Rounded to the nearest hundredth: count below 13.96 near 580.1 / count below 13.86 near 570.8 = 2.00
